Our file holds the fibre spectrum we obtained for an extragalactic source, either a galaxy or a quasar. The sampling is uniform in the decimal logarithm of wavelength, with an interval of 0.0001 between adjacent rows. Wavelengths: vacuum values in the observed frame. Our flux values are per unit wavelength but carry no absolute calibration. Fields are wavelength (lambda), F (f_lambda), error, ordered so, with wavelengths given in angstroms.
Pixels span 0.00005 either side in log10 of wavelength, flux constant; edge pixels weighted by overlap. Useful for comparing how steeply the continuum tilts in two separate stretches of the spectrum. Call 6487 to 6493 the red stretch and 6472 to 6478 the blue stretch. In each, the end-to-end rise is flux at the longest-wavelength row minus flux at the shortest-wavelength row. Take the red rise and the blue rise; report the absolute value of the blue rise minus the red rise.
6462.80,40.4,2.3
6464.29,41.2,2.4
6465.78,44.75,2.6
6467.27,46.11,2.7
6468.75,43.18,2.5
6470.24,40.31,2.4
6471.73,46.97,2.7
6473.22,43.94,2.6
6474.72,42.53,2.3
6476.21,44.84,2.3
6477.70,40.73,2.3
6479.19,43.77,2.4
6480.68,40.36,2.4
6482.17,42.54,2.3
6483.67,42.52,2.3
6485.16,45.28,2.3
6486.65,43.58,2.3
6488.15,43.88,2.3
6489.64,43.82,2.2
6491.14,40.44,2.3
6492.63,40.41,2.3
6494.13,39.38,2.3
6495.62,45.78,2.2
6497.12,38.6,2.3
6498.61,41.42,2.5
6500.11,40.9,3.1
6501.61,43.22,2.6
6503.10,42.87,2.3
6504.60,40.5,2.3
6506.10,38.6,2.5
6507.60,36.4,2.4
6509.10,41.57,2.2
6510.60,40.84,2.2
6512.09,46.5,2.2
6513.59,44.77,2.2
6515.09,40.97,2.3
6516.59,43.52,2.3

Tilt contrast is 0.3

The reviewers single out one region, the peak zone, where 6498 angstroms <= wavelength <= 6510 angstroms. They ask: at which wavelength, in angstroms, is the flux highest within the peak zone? 6501.61 angstroms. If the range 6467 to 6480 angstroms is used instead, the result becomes 6471.73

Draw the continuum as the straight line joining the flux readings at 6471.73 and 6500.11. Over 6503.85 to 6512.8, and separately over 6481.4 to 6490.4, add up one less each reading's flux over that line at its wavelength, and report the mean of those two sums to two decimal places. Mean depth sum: -0.10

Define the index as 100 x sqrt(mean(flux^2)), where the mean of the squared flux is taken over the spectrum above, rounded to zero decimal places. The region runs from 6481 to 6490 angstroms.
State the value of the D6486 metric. 4361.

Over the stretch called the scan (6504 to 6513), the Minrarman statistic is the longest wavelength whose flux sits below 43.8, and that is 6510.60 angstroms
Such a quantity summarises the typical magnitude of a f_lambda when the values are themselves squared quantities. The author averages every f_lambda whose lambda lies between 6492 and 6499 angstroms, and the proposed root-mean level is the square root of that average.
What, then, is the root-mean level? 6.41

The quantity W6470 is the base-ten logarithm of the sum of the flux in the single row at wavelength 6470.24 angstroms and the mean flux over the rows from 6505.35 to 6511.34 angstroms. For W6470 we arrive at 1.901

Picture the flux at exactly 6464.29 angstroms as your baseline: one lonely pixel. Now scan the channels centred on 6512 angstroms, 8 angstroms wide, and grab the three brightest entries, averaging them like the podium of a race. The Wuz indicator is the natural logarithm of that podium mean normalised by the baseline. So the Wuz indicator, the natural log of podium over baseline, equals 0.072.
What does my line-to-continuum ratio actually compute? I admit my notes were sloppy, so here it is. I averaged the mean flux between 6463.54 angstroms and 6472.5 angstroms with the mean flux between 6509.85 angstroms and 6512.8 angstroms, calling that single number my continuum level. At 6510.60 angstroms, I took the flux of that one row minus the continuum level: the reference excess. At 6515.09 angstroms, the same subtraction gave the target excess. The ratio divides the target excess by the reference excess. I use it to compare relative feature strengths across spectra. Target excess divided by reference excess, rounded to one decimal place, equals 1.0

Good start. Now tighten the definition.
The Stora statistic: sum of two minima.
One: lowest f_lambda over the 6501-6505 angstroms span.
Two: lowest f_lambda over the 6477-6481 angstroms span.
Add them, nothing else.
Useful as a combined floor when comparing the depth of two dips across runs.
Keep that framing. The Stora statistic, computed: 80.9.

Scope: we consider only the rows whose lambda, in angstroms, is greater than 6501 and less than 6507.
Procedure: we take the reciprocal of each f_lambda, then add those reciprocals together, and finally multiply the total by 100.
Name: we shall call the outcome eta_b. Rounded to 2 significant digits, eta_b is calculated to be 9.7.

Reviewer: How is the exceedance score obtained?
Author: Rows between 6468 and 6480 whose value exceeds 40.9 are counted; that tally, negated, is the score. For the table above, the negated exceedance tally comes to -6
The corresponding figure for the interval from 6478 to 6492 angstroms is -7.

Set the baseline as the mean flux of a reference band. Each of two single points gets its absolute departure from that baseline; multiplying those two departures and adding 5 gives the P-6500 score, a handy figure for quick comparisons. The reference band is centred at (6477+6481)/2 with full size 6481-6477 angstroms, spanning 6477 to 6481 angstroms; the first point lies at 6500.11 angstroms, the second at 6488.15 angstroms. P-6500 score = 7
